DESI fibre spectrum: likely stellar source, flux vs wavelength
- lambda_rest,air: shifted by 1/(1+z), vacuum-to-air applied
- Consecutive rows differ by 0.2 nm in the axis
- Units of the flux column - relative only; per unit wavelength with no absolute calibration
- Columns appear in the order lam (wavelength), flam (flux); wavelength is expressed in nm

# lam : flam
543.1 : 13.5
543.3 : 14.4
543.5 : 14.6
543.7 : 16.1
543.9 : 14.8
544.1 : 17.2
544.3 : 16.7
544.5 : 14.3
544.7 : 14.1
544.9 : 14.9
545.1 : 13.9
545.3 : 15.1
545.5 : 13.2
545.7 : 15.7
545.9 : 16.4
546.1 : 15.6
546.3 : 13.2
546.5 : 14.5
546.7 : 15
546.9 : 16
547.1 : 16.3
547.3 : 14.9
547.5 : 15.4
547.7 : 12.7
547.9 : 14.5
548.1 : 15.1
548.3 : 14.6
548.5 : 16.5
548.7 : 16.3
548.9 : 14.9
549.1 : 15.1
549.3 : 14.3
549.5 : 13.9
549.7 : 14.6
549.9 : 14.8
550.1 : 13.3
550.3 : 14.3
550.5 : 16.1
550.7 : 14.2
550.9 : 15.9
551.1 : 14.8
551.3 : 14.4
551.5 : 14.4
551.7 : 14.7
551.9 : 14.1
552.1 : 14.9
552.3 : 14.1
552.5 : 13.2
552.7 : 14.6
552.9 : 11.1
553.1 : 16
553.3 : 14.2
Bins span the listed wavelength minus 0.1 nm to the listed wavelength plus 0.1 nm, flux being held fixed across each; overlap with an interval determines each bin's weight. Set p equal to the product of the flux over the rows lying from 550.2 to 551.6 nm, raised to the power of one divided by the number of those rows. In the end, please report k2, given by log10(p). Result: 1.17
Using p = 14.9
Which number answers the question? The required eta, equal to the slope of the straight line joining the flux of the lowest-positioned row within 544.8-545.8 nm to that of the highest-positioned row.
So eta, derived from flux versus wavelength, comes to 1.0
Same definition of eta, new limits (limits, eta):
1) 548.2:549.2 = 0.6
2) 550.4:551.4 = -2.1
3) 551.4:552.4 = -0.4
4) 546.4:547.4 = 0.5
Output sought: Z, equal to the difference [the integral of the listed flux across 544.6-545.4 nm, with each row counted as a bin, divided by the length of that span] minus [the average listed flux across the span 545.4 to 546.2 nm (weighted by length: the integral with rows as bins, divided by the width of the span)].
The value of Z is -0.7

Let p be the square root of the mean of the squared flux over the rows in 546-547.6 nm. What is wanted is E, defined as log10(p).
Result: 1.18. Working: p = 15.1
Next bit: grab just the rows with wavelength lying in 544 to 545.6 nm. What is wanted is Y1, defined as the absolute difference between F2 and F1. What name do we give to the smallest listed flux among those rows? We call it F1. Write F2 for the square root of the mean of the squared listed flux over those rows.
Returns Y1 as 1.78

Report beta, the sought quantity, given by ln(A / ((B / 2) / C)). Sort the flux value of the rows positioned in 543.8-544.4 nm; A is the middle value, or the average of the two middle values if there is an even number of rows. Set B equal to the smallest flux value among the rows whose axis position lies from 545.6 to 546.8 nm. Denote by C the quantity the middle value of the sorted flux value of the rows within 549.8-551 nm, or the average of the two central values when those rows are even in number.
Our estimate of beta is 3.61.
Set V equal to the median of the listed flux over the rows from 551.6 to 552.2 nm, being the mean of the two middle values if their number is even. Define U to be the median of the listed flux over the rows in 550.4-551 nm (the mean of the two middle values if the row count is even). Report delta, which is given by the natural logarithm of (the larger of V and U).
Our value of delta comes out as 2.77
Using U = 15.9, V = 14.70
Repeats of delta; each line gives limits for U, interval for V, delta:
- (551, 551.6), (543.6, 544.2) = 2.78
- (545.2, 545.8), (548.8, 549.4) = 2.71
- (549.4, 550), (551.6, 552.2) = 2.69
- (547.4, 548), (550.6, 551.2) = 2.69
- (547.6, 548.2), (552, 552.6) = 2.67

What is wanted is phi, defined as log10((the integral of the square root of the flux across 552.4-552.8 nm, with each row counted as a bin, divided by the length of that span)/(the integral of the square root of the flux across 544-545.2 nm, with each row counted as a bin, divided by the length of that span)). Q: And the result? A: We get -0.019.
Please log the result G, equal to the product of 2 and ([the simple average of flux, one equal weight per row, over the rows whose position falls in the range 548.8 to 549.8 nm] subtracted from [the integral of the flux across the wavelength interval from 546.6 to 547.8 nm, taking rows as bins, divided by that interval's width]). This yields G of 1.0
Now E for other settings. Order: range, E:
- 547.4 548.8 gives 1.18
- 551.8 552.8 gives 1.15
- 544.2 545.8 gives 1.17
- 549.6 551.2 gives 1.17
